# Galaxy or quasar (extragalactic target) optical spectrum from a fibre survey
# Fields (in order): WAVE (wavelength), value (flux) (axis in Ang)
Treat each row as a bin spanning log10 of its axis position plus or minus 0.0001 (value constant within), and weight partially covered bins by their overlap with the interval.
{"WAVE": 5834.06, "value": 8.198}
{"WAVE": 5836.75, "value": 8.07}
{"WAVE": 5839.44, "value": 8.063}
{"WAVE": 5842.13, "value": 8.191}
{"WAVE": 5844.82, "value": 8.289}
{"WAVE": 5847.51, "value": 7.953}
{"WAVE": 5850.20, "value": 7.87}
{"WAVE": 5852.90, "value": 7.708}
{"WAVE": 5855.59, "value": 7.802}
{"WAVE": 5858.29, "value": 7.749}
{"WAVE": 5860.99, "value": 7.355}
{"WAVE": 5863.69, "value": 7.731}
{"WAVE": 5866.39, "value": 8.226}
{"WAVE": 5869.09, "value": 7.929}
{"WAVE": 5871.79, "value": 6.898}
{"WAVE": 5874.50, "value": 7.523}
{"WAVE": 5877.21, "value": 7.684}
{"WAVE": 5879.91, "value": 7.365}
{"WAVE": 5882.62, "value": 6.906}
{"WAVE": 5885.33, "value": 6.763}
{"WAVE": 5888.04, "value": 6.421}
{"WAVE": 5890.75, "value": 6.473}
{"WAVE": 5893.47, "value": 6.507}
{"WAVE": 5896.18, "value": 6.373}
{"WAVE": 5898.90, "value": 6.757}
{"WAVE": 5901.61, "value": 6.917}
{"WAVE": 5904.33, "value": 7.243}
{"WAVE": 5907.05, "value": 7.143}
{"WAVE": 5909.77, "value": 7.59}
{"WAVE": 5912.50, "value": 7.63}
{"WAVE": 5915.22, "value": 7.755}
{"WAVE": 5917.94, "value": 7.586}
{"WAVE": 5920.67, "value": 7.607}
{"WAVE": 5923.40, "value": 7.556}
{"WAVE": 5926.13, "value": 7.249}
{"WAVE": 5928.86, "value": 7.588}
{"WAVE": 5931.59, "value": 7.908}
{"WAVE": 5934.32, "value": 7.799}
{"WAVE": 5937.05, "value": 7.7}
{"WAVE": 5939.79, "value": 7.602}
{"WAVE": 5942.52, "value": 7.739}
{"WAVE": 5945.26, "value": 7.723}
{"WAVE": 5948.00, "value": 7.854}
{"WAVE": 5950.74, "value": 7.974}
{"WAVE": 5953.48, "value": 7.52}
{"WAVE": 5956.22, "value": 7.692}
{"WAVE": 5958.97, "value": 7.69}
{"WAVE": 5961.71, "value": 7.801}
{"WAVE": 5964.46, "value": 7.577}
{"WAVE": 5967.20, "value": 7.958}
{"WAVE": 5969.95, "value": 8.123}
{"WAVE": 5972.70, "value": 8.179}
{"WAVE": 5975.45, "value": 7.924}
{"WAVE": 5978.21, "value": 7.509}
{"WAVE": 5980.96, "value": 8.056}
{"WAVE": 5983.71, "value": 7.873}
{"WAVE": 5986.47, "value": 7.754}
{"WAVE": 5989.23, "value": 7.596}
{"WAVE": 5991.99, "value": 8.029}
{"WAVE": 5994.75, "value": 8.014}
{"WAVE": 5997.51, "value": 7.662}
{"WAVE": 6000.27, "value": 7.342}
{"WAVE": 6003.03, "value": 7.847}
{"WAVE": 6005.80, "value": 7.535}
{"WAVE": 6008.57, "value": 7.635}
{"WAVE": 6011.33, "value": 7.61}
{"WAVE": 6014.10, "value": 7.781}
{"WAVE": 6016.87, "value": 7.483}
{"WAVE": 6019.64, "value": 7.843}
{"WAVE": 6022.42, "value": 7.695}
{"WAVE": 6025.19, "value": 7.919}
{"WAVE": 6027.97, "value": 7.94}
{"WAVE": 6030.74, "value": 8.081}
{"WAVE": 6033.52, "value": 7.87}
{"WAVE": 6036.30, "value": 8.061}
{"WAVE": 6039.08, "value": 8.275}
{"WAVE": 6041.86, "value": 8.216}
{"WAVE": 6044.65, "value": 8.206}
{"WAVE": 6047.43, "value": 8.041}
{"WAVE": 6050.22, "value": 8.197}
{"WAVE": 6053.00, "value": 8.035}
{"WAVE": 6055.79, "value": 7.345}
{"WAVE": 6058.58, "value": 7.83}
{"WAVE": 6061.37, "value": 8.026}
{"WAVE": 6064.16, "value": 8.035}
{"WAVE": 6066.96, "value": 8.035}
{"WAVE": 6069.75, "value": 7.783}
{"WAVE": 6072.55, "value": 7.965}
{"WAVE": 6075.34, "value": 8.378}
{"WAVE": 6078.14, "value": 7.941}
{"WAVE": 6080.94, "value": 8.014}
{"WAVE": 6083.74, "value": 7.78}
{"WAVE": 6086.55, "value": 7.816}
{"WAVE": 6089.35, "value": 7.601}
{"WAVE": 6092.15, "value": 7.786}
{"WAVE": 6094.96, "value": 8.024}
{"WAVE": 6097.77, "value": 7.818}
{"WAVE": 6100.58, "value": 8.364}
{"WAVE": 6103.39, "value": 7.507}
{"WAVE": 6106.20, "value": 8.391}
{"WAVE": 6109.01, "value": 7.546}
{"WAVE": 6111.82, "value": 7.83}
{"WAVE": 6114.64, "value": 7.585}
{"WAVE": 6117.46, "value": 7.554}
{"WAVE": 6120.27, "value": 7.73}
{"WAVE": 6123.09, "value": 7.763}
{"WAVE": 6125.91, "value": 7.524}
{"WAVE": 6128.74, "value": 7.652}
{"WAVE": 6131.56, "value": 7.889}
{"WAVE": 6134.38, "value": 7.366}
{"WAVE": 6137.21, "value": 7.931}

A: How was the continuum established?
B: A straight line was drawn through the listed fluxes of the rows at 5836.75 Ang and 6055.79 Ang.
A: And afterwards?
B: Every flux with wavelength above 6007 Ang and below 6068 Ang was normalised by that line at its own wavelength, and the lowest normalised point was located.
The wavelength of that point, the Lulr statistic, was 6055.79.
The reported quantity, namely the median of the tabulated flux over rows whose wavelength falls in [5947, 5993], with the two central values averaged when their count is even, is 7.85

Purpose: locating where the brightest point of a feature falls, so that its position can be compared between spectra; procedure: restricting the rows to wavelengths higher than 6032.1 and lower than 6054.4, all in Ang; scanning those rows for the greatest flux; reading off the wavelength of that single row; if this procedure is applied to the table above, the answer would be 6039.08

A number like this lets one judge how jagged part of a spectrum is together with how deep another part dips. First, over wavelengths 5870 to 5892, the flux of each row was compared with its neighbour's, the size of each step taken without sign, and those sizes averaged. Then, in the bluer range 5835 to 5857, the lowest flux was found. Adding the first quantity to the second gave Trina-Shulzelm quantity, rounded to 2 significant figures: 8.0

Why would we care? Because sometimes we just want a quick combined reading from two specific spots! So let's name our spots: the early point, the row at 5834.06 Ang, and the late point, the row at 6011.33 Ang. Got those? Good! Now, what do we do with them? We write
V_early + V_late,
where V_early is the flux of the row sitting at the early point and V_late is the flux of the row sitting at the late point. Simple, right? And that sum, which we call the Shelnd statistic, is 15.8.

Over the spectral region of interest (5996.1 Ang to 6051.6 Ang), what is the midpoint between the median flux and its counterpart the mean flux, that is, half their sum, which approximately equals 7.86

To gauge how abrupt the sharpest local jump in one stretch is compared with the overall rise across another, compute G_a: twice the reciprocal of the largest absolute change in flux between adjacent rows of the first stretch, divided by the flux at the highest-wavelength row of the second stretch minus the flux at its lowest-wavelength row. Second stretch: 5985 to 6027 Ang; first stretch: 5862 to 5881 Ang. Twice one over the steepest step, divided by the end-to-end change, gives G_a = 12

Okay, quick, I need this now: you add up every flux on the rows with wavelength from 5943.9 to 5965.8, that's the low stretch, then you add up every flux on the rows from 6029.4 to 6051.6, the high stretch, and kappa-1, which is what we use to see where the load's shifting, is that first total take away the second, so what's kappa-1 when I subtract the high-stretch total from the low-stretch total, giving -3.1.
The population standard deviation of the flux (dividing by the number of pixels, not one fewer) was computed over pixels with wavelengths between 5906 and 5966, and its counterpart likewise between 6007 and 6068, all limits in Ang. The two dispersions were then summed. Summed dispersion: 0.4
